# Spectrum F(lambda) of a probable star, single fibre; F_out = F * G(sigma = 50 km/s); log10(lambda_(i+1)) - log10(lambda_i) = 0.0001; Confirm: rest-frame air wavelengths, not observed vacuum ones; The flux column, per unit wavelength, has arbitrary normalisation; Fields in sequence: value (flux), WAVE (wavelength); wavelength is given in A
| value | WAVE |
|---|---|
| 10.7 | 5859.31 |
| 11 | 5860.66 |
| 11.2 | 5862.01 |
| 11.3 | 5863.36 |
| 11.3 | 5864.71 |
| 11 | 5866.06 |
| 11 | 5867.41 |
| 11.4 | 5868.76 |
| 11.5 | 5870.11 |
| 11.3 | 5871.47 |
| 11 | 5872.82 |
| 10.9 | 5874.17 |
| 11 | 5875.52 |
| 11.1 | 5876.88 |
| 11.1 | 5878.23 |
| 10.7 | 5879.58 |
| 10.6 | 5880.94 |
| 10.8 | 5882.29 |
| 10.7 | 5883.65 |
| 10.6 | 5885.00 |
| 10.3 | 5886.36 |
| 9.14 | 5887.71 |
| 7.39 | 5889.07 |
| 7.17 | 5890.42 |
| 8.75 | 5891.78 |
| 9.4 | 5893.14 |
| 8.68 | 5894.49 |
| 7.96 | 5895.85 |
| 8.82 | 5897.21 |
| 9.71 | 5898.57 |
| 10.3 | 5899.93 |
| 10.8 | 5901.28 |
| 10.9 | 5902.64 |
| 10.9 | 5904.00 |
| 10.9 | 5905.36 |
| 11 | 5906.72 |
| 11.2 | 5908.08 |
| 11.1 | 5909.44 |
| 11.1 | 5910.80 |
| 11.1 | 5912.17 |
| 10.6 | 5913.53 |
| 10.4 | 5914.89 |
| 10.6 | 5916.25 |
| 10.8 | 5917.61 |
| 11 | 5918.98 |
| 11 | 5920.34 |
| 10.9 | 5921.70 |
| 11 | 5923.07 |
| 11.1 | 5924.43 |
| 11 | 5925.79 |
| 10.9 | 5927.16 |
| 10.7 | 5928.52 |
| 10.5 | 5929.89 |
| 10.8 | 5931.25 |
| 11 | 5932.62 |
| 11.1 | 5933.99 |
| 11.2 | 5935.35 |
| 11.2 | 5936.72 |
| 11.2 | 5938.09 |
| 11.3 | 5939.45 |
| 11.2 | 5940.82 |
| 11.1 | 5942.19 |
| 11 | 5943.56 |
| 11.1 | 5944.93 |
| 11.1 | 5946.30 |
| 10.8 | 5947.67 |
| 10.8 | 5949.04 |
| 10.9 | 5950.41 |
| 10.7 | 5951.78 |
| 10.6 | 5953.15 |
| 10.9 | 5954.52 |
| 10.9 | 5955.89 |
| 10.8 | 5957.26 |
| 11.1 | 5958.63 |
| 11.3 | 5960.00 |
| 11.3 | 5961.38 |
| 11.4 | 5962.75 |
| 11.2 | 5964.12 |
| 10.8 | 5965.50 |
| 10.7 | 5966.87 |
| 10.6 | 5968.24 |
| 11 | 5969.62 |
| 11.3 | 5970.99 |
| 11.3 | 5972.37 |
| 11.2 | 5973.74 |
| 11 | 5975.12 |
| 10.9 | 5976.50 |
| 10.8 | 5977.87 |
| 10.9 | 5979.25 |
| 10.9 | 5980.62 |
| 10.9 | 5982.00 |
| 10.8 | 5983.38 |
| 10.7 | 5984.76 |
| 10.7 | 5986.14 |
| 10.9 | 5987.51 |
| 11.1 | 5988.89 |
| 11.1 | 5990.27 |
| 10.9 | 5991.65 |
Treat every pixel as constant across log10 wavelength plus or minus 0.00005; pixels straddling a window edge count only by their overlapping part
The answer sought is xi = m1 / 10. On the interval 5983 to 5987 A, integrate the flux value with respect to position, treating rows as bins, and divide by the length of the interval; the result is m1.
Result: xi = 1.07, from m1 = 10.7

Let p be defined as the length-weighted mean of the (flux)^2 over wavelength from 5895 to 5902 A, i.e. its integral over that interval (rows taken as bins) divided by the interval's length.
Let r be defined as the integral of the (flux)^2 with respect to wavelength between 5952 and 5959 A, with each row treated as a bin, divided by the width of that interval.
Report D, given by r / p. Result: 1.29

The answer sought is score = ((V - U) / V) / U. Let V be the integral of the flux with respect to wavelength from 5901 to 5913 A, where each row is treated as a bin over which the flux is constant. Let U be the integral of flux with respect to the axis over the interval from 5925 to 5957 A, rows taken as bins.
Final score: -0.005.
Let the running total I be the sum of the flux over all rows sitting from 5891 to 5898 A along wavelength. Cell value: 43.6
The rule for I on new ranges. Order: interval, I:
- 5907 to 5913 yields 44.5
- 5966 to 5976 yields 77.1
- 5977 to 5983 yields 43.5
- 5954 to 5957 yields 21.8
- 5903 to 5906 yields 21.8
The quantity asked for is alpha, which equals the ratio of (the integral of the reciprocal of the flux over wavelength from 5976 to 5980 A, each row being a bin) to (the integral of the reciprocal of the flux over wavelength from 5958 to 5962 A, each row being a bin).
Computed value 1.04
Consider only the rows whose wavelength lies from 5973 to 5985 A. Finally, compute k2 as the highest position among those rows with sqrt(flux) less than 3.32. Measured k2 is 5984.76 A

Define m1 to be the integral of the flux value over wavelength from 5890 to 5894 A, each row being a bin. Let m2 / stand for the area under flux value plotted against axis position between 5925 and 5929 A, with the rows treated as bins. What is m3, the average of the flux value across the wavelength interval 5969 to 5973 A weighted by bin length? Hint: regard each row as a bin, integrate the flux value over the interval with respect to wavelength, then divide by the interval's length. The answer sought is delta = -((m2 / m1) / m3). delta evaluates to -0.114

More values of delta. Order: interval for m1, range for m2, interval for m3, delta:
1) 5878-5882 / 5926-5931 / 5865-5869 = -0.112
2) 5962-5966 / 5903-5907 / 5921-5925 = -0.089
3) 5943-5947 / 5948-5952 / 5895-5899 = -0.112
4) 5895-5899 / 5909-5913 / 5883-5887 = -0.120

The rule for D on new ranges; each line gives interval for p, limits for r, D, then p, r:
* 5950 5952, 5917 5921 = 1.02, 117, 119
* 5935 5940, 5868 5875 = 1.00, 126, 126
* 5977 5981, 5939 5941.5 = 1.07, 118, 126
